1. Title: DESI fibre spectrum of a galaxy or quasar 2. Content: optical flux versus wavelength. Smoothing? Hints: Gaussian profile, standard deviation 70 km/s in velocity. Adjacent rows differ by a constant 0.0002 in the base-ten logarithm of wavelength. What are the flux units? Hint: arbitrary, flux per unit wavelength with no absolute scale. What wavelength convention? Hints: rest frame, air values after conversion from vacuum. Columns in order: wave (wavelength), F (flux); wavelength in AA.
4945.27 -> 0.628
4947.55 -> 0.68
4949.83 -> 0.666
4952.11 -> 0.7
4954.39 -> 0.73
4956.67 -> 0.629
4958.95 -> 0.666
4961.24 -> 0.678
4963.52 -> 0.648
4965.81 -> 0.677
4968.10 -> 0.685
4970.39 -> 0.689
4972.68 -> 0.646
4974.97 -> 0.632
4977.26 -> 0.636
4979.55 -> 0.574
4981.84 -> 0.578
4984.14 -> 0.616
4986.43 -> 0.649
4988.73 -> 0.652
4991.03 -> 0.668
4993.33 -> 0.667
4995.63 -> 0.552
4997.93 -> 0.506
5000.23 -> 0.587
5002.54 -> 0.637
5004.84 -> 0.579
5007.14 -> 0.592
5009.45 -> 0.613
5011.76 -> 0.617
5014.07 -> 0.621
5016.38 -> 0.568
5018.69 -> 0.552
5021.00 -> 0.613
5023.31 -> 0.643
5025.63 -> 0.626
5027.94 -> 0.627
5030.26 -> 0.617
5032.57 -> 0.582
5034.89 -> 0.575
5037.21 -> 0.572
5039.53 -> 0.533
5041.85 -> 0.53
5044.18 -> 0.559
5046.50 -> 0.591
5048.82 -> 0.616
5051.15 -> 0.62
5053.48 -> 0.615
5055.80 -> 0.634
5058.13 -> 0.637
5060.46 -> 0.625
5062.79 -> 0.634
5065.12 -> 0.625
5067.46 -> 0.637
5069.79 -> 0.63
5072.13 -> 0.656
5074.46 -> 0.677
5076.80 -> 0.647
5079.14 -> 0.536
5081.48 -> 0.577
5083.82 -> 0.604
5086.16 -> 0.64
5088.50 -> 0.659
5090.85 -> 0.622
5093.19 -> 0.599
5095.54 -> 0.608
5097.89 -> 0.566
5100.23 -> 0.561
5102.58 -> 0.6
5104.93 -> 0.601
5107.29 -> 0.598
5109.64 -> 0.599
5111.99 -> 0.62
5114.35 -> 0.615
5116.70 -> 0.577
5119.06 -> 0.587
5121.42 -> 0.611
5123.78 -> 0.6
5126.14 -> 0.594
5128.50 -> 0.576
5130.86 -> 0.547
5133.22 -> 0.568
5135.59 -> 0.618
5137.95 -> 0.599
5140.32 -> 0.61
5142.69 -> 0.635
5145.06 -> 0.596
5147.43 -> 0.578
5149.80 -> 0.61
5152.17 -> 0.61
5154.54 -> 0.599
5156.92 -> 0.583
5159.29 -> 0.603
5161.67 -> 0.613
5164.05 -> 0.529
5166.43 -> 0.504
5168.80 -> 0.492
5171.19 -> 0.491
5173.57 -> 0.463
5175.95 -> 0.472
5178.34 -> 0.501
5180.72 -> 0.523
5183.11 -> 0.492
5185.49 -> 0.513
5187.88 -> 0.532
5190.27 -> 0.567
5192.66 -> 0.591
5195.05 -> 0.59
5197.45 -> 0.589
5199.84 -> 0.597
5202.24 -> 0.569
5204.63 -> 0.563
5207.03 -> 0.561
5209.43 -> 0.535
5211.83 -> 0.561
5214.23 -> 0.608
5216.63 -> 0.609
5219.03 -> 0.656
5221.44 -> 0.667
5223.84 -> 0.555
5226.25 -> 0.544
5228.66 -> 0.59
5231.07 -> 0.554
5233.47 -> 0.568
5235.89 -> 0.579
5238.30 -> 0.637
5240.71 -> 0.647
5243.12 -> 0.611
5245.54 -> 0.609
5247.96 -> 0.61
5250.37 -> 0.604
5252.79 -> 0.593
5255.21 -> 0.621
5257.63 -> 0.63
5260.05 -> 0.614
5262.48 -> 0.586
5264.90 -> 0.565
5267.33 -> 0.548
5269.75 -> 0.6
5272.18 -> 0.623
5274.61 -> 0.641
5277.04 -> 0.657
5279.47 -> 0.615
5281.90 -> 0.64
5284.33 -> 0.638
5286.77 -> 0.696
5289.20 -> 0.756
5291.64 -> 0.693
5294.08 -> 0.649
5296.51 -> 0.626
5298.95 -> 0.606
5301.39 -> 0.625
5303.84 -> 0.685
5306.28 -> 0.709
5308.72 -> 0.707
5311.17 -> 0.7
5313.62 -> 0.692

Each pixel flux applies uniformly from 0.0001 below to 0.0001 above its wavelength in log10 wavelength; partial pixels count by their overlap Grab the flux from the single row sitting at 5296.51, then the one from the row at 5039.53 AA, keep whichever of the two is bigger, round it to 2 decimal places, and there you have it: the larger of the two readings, 0.63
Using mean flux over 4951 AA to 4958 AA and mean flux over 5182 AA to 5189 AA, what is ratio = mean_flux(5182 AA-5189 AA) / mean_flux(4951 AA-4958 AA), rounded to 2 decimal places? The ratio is 0.75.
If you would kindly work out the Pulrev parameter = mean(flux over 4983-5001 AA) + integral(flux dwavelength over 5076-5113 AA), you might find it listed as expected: 23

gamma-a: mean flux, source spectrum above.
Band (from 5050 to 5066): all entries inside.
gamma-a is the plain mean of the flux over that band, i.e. 0.627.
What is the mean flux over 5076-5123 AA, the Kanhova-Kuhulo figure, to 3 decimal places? 0.601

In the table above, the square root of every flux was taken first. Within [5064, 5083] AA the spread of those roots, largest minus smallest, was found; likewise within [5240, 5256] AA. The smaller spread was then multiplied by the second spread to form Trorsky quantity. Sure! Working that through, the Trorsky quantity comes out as 0.0012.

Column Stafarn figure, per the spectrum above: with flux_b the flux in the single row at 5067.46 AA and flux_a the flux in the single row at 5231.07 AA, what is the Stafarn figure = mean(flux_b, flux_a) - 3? -2.40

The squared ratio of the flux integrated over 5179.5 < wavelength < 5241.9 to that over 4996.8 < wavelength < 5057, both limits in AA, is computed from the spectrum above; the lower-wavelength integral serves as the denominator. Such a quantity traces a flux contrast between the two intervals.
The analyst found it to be 1.02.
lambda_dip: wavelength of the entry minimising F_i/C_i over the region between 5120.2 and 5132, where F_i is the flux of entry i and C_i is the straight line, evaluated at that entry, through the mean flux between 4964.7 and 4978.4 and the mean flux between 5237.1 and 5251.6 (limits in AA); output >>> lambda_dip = 5130.86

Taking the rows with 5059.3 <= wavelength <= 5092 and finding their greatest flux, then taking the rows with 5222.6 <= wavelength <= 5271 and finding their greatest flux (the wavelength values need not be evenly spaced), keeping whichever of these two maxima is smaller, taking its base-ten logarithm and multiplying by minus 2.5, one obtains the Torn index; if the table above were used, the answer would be 0.47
